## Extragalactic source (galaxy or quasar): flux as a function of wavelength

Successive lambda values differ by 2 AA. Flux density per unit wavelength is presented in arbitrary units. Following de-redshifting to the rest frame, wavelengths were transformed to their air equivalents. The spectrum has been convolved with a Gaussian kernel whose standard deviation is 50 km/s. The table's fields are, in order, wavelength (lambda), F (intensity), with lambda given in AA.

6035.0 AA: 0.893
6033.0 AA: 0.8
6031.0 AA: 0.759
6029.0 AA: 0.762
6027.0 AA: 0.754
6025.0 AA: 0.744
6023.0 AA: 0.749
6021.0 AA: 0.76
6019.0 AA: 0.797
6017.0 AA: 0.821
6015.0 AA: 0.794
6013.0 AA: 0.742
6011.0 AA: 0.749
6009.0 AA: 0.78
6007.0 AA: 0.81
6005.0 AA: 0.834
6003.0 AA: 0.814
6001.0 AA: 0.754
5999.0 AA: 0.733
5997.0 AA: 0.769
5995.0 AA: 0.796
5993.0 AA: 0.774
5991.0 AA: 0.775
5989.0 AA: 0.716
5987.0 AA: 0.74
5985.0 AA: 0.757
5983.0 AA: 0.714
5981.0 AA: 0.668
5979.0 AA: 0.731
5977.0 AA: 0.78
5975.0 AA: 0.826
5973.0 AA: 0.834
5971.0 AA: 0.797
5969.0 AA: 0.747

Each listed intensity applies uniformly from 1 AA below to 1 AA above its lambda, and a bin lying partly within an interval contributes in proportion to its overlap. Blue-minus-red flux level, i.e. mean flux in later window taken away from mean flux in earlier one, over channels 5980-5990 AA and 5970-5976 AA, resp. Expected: 0.10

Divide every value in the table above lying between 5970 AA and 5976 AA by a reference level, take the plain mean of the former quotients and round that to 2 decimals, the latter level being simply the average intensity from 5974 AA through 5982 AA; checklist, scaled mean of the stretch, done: 1.09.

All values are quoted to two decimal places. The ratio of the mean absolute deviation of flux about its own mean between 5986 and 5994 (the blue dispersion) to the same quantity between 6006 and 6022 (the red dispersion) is 0.97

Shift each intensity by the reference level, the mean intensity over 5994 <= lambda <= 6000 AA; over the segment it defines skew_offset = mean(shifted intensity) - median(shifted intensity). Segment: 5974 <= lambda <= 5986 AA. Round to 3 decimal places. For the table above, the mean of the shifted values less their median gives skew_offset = 0.002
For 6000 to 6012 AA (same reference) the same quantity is -0.005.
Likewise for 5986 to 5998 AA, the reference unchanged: -0.010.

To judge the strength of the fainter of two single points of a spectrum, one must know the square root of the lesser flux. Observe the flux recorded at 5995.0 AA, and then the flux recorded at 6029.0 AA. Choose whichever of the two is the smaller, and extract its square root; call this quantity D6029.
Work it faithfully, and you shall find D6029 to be 0.873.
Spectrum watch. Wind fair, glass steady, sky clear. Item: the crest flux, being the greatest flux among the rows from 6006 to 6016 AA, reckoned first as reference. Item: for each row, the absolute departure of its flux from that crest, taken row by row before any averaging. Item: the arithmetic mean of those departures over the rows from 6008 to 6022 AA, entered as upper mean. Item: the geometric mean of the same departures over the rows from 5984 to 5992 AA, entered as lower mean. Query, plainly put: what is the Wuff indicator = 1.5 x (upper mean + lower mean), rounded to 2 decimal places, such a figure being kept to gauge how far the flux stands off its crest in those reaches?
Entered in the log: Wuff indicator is 0.14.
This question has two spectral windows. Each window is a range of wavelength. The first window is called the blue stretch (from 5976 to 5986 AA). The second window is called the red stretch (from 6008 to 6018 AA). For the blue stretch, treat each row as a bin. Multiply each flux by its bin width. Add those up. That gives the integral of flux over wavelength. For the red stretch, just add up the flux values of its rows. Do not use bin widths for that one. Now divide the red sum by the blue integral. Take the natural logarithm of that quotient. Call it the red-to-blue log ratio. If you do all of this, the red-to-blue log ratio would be -0.630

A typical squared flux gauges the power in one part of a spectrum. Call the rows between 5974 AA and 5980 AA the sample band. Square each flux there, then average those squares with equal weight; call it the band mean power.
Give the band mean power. 0.608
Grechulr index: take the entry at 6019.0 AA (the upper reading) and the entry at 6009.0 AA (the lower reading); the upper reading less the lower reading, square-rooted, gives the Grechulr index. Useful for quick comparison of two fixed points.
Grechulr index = 0.130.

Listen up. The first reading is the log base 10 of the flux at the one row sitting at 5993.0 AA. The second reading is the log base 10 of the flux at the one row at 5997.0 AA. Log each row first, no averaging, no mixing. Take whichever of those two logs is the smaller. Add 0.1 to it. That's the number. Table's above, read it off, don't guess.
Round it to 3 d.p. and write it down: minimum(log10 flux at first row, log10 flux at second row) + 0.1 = -0.014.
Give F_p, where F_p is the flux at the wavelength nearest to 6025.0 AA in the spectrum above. 0.744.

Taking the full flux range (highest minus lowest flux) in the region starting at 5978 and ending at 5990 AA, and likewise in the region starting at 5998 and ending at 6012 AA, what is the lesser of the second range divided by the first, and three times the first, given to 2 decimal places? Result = 0.27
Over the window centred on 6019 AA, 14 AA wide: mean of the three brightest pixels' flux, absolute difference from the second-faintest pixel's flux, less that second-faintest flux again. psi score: -0.684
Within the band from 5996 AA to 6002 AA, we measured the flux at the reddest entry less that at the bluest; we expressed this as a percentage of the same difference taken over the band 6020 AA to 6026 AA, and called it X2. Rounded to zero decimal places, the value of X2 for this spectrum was 94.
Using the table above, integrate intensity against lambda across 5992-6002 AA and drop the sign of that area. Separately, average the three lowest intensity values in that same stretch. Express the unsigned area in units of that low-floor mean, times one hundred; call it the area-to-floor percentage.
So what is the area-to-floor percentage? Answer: 1018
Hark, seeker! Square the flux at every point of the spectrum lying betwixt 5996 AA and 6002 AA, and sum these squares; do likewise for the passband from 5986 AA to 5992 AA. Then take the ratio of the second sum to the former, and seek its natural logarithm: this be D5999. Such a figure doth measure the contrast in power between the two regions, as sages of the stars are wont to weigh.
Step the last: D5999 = -0.02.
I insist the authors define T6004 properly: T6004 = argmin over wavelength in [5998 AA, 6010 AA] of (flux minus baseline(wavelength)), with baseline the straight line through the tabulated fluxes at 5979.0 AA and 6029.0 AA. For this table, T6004 5999.0 AA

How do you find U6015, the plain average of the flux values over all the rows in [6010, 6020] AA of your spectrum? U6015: 0.781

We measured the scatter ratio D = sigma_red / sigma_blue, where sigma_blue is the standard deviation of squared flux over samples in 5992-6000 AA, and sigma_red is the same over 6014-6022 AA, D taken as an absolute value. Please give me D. 1.0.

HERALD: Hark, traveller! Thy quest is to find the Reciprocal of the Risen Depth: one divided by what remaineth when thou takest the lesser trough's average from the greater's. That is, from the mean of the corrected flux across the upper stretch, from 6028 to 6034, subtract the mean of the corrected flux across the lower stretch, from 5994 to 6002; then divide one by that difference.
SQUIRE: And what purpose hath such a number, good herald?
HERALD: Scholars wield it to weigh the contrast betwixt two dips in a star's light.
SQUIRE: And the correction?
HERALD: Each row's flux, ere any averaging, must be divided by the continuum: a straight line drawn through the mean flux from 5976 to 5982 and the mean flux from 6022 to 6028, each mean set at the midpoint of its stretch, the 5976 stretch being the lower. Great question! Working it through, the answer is -120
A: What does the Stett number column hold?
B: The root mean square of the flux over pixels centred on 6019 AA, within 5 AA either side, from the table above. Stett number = 0.78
